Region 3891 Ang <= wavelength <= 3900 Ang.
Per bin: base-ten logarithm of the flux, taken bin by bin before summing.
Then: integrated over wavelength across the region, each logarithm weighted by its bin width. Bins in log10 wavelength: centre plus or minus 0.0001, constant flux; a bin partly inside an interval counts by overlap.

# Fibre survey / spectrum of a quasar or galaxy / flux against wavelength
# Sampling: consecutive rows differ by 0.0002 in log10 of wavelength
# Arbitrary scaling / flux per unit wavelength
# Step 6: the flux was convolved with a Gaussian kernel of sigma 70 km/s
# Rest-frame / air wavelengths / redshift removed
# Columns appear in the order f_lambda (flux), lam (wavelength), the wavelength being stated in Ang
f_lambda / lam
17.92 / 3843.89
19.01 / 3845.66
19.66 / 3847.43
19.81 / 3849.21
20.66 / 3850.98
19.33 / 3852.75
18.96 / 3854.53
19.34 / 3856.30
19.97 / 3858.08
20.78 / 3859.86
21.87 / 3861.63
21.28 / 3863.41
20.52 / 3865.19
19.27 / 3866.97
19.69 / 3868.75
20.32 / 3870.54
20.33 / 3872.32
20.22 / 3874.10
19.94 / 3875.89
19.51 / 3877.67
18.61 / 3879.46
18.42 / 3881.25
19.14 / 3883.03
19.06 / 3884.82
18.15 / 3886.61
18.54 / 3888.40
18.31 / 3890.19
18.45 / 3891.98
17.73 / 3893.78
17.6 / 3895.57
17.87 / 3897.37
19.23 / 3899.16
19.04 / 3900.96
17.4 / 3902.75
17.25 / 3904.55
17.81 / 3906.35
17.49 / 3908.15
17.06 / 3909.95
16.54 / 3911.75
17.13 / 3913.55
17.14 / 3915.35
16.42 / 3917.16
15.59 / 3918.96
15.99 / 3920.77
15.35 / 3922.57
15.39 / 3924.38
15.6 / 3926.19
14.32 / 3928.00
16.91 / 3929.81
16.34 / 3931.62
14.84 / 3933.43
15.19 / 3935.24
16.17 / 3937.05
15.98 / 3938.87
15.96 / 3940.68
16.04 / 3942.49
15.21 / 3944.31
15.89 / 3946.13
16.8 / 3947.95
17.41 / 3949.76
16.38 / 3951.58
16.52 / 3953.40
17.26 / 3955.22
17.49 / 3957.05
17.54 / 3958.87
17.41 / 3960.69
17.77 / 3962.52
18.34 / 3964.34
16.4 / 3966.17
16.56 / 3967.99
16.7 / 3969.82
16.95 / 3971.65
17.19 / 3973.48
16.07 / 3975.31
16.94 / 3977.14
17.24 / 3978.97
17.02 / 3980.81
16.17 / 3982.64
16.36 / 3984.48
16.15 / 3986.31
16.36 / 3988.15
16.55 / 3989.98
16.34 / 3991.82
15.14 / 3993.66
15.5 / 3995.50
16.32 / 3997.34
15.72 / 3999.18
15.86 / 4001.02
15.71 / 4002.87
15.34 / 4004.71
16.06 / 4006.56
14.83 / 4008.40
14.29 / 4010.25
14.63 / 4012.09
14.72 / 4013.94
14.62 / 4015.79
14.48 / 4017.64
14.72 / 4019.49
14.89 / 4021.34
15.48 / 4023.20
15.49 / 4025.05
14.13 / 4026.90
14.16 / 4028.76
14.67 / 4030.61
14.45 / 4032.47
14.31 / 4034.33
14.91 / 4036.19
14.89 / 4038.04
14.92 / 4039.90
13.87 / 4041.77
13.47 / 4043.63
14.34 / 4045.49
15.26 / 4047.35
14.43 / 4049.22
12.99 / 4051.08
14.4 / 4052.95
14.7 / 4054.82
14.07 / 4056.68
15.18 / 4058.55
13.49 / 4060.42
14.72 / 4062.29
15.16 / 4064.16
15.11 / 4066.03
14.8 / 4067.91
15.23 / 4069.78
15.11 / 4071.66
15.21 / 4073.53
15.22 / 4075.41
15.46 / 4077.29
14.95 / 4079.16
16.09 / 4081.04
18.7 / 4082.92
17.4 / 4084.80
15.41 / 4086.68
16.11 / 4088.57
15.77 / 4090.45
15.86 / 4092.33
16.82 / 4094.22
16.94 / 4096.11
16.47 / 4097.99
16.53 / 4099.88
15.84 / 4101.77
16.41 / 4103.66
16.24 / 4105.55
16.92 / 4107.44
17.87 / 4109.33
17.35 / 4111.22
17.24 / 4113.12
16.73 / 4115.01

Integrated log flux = 11.3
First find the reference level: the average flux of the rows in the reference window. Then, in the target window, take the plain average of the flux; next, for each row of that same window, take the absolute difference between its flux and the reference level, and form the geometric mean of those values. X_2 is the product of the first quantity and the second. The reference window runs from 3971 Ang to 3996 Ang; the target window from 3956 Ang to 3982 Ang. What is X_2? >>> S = 8.9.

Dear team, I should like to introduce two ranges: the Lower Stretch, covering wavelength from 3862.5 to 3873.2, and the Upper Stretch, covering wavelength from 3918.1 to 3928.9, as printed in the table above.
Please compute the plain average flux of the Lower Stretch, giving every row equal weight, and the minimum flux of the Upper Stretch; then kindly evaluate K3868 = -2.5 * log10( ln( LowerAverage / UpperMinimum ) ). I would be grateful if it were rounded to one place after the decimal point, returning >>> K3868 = 1.2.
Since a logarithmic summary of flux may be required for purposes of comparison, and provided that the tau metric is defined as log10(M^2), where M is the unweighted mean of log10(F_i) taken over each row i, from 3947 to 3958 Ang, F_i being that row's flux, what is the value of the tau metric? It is 0.180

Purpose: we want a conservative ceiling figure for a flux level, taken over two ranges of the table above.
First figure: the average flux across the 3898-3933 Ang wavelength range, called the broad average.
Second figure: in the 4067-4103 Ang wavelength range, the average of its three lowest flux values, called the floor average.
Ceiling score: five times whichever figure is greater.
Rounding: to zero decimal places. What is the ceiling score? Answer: 84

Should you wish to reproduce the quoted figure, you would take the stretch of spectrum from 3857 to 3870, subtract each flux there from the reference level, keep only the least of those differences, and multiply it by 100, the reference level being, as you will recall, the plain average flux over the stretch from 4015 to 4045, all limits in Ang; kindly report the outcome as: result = -728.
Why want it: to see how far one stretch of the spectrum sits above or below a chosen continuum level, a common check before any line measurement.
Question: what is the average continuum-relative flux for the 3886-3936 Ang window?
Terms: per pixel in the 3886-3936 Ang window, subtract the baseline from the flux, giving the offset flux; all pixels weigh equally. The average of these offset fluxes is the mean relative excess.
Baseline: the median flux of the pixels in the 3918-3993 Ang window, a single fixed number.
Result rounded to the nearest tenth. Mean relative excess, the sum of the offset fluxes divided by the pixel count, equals 0.6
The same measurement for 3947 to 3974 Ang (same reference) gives 0.8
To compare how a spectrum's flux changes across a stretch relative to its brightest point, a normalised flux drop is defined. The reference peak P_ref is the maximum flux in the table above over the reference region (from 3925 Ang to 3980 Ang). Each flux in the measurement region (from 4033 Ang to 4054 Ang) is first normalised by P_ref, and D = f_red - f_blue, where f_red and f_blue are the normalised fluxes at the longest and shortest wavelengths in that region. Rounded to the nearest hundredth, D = 0.00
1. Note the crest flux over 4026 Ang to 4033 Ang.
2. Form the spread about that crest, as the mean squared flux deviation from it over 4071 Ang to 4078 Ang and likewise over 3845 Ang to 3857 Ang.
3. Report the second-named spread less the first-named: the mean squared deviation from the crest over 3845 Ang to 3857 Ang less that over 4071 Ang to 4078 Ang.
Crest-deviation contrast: 24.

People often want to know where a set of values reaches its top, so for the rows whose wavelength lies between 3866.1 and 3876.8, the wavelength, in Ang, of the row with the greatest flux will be 3872.32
